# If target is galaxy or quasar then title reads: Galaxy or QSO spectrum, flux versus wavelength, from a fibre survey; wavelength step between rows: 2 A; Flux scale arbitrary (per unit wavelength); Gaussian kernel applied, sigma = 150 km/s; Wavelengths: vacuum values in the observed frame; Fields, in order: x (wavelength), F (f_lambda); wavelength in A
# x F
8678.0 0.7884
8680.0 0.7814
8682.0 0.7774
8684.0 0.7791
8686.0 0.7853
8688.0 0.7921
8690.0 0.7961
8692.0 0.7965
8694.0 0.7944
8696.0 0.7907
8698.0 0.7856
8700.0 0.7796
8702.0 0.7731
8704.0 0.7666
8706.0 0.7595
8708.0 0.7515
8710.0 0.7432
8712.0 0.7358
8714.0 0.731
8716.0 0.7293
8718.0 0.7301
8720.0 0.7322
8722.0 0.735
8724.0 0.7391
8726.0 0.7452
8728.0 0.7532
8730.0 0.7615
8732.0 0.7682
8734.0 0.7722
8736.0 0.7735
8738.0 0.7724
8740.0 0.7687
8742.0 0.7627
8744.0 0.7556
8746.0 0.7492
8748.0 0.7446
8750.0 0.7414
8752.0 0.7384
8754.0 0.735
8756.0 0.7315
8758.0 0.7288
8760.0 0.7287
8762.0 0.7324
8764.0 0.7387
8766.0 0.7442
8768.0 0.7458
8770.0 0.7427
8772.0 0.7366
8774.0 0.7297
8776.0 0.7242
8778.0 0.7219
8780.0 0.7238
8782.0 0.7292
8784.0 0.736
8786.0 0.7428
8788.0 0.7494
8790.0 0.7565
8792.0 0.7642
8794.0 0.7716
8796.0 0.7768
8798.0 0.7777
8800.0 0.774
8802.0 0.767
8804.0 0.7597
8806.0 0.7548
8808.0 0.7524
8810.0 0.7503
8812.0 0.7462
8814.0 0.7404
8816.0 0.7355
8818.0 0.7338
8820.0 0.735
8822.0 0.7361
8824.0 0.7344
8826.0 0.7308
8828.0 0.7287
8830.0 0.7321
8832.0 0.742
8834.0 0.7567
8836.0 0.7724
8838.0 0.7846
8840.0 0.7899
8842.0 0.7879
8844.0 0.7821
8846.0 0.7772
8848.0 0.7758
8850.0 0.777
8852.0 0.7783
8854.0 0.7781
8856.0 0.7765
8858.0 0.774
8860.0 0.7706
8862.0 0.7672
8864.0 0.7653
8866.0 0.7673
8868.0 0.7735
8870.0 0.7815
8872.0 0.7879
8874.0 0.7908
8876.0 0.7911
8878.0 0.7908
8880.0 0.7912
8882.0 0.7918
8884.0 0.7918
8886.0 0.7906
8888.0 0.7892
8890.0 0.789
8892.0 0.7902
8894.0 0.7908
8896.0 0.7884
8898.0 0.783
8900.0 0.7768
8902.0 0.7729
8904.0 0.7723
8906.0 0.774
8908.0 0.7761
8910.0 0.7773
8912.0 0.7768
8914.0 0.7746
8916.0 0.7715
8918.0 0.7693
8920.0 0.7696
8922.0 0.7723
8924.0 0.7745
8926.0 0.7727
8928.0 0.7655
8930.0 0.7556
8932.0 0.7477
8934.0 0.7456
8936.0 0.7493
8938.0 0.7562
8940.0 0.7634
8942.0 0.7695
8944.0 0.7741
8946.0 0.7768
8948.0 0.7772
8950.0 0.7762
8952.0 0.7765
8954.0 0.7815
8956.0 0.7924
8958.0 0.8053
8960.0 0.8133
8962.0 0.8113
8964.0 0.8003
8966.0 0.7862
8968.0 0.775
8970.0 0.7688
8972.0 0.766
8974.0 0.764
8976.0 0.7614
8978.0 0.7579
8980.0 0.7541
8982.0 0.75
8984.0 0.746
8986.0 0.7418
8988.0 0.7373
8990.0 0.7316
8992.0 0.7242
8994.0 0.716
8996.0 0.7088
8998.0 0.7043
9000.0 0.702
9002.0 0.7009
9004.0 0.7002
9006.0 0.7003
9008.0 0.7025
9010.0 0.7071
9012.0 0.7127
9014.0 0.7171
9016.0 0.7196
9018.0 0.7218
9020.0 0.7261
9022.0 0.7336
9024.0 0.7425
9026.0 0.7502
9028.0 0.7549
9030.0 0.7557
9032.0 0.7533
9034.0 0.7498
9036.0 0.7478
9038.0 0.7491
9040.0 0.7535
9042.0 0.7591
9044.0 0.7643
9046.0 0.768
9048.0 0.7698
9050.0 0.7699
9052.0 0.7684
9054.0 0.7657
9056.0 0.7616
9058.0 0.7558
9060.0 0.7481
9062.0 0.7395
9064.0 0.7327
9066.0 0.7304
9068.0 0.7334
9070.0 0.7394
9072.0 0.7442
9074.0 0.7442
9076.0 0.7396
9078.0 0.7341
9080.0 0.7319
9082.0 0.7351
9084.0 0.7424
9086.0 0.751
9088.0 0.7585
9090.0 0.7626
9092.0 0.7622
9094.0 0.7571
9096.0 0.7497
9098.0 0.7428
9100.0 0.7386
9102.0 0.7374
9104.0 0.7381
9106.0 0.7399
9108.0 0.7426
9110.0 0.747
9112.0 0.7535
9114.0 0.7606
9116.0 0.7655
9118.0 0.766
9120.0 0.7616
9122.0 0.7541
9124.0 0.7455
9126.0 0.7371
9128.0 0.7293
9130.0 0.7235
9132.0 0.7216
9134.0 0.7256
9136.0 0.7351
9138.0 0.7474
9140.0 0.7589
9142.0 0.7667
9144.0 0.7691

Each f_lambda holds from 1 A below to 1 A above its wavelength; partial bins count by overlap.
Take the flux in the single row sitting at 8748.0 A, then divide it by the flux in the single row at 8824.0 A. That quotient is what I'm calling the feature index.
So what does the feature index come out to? 1.01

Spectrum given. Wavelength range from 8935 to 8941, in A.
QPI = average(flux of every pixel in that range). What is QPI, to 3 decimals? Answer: 0.756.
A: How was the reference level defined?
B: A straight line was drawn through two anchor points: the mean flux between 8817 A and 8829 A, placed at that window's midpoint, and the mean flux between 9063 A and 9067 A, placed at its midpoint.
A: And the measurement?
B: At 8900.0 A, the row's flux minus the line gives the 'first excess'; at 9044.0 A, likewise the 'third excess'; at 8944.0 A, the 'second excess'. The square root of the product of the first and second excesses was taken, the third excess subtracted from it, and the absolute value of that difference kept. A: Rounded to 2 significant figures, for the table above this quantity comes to 0.010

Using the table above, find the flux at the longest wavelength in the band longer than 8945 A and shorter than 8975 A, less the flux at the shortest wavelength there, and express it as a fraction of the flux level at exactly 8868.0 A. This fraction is -0.017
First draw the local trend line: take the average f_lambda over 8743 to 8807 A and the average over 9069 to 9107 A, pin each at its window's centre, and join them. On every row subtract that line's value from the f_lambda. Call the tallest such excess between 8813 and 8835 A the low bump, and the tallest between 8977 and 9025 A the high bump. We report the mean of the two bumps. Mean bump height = 0.012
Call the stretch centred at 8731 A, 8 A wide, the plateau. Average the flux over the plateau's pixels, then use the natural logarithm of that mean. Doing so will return -0.27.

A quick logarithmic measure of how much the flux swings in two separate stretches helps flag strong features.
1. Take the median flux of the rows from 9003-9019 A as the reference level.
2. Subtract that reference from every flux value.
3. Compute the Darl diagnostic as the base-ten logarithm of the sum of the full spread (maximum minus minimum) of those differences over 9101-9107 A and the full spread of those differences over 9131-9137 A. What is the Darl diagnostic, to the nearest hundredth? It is -1.80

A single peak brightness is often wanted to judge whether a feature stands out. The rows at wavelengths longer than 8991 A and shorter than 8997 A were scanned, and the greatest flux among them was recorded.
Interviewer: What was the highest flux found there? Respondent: 0.7242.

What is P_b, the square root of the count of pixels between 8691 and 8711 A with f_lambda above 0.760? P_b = 2.6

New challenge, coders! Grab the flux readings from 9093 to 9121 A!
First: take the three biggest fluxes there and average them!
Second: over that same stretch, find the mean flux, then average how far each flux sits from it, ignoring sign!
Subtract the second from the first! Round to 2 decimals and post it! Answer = 0.76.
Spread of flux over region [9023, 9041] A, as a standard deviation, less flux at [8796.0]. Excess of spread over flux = -0.77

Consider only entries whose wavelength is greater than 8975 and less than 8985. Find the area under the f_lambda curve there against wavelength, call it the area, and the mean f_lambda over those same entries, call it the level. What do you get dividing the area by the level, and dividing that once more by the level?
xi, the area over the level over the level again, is 13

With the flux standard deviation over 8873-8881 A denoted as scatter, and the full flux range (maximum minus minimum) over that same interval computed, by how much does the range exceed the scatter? 0.0002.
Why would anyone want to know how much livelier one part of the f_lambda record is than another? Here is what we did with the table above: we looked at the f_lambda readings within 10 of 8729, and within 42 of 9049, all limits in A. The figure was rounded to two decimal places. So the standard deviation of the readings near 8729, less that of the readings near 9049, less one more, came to -1.00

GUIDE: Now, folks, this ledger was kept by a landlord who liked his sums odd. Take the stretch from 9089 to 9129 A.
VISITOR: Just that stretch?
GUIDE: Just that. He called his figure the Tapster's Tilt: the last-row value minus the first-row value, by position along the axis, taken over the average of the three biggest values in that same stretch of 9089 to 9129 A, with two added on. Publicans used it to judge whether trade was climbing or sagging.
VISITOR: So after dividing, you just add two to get 1.96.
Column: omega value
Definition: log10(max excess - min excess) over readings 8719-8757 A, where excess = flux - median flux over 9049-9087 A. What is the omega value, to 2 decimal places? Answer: -1.38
